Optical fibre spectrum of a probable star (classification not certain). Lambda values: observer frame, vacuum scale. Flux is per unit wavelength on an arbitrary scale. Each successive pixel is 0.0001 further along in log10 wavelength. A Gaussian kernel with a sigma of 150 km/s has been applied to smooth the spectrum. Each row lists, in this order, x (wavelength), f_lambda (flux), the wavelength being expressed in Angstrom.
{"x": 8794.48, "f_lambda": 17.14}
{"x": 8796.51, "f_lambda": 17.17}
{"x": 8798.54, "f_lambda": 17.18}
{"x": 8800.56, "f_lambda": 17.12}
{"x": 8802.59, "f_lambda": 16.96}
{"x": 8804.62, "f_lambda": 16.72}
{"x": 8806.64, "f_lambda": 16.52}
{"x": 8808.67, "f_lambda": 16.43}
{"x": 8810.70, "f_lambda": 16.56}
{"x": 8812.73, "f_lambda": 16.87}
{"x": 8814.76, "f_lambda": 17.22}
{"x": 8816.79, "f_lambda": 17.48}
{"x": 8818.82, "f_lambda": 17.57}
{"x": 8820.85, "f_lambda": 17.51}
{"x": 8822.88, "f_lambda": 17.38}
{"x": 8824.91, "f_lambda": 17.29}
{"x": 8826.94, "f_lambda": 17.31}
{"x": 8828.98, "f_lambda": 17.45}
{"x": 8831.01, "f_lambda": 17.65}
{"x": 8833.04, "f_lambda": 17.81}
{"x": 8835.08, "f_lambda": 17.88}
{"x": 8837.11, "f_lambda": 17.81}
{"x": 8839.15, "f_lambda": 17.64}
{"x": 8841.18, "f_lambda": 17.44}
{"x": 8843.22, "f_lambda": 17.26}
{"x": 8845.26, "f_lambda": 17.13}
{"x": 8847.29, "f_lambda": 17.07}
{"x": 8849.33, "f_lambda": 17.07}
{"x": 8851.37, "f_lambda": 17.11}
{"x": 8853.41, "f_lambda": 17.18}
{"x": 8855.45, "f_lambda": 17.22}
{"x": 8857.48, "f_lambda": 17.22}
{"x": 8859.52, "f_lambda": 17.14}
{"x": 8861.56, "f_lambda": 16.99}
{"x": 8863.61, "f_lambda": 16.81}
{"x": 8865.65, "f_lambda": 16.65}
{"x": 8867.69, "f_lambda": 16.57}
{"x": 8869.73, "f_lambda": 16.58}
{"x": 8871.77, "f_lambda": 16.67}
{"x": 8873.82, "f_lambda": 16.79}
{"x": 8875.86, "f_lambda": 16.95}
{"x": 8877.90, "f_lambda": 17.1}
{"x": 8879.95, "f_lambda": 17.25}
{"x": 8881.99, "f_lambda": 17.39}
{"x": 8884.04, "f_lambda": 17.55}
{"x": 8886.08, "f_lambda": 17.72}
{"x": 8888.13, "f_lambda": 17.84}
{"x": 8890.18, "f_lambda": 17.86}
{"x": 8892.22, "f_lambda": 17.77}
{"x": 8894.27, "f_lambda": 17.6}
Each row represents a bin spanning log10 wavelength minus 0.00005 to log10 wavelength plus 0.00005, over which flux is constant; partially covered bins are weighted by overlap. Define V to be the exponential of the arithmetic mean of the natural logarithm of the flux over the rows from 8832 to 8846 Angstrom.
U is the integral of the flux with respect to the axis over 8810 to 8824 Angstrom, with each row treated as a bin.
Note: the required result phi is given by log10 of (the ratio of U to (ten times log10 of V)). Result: 1.29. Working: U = 241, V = 17.6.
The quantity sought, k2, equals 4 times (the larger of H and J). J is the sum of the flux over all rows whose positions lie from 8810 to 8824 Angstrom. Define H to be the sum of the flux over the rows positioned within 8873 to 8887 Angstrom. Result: 483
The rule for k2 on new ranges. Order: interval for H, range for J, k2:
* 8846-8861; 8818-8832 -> 489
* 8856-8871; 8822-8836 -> 491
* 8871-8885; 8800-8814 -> 479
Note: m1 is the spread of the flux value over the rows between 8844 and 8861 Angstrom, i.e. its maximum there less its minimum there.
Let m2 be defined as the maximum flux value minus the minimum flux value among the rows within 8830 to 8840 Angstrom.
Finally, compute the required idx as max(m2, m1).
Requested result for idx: 0.2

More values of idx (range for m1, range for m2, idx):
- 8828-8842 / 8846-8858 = 0.4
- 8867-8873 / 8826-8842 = 0.6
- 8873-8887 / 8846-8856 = 0.9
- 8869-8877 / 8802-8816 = 0.8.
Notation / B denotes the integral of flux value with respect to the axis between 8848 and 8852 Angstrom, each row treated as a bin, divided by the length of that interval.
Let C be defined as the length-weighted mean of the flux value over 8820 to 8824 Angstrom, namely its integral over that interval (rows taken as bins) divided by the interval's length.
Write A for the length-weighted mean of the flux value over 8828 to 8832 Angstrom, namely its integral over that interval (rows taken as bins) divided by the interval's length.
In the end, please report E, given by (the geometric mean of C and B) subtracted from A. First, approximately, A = 17.6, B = 17.1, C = 17.5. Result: 0.31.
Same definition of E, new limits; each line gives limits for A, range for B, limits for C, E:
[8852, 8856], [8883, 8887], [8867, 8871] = 0.07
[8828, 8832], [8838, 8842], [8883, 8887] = -0.03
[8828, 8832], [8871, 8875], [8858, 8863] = 0.69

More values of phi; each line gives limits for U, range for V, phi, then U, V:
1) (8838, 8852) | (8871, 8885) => 1.29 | 241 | 17.1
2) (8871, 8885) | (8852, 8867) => 1.29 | 239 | 17.0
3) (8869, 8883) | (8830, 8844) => 1.28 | 238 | 17.6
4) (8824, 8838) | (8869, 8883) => 1.30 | 246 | 17.0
